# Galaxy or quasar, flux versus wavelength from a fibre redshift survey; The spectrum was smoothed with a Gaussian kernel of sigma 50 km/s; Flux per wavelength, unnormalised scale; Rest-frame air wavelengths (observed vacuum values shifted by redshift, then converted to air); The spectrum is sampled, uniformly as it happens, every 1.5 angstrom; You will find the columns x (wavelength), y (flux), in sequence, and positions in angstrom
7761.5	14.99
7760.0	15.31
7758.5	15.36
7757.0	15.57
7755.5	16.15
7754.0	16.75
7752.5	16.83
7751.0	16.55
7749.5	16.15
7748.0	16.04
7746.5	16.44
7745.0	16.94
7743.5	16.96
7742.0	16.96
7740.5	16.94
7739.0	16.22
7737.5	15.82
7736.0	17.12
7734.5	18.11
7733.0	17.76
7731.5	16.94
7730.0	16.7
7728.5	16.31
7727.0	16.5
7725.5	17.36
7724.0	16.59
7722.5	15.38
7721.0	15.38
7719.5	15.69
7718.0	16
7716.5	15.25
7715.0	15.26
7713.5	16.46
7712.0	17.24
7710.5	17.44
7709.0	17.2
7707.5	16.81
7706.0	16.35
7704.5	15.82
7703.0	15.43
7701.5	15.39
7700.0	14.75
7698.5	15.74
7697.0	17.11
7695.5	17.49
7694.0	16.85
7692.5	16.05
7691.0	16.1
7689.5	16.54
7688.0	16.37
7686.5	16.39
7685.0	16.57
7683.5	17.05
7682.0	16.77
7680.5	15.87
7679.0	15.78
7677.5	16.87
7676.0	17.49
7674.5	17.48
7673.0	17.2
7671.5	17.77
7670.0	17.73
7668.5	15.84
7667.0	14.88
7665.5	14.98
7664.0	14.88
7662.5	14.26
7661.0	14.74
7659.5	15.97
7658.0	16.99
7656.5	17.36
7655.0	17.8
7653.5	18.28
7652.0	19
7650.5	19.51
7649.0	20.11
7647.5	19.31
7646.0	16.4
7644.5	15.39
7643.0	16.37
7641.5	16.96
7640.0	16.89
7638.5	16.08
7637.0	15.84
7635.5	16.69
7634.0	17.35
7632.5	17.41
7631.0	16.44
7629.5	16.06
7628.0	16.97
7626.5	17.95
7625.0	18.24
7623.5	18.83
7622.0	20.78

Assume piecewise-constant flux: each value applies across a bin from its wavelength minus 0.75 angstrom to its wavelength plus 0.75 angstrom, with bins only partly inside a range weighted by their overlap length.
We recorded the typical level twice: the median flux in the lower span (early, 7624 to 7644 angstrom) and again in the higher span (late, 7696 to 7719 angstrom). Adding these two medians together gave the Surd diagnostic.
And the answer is 32.9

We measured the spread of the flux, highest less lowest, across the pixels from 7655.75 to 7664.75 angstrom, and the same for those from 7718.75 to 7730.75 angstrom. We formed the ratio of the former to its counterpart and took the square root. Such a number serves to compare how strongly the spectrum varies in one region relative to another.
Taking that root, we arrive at 1.3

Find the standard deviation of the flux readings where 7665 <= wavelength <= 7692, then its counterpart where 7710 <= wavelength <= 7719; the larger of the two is 0.9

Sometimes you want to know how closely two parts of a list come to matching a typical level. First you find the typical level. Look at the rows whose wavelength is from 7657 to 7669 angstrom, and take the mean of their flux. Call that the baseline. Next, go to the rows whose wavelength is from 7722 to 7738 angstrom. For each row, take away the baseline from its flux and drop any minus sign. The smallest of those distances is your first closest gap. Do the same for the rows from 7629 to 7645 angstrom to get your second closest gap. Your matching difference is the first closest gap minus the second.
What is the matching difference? -0.01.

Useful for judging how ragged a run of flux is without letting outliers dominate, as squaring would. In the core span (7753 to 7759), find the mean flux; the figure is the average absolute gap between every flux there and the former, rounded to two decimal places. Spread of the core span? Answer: 0.49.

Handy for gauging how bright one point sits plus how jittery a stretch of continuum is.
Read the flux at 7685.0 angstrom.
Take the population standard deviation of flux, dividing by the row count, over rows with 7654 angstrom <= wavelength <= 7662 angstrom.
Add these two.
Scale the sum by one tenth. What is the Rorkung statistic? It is 1.77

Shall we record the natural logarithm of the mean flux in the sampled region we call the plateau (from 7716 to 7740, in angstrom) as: 2.80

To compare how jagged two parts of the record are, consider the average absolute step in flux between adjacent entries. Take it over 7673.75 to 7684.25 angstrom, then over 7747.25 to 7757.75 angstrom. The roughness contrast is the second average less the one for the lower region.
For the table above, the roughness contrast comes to -0.16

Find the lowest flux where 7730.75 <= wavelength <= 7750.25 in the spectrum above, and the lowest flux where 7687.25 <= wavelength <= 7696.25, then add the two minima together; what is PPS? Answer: 31.9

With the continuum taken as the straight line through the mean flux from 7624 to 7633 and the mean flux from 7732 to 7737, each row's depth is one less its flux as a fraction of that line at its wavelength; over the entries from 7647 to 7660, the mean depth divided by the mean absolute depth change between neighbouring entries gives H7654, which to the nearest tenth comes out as -1.6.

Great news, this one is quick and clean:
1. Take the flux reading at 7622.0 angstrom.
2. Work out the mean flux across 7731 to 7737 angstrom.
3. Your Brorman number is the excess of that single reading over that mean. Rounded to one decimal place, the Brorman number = 3.3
